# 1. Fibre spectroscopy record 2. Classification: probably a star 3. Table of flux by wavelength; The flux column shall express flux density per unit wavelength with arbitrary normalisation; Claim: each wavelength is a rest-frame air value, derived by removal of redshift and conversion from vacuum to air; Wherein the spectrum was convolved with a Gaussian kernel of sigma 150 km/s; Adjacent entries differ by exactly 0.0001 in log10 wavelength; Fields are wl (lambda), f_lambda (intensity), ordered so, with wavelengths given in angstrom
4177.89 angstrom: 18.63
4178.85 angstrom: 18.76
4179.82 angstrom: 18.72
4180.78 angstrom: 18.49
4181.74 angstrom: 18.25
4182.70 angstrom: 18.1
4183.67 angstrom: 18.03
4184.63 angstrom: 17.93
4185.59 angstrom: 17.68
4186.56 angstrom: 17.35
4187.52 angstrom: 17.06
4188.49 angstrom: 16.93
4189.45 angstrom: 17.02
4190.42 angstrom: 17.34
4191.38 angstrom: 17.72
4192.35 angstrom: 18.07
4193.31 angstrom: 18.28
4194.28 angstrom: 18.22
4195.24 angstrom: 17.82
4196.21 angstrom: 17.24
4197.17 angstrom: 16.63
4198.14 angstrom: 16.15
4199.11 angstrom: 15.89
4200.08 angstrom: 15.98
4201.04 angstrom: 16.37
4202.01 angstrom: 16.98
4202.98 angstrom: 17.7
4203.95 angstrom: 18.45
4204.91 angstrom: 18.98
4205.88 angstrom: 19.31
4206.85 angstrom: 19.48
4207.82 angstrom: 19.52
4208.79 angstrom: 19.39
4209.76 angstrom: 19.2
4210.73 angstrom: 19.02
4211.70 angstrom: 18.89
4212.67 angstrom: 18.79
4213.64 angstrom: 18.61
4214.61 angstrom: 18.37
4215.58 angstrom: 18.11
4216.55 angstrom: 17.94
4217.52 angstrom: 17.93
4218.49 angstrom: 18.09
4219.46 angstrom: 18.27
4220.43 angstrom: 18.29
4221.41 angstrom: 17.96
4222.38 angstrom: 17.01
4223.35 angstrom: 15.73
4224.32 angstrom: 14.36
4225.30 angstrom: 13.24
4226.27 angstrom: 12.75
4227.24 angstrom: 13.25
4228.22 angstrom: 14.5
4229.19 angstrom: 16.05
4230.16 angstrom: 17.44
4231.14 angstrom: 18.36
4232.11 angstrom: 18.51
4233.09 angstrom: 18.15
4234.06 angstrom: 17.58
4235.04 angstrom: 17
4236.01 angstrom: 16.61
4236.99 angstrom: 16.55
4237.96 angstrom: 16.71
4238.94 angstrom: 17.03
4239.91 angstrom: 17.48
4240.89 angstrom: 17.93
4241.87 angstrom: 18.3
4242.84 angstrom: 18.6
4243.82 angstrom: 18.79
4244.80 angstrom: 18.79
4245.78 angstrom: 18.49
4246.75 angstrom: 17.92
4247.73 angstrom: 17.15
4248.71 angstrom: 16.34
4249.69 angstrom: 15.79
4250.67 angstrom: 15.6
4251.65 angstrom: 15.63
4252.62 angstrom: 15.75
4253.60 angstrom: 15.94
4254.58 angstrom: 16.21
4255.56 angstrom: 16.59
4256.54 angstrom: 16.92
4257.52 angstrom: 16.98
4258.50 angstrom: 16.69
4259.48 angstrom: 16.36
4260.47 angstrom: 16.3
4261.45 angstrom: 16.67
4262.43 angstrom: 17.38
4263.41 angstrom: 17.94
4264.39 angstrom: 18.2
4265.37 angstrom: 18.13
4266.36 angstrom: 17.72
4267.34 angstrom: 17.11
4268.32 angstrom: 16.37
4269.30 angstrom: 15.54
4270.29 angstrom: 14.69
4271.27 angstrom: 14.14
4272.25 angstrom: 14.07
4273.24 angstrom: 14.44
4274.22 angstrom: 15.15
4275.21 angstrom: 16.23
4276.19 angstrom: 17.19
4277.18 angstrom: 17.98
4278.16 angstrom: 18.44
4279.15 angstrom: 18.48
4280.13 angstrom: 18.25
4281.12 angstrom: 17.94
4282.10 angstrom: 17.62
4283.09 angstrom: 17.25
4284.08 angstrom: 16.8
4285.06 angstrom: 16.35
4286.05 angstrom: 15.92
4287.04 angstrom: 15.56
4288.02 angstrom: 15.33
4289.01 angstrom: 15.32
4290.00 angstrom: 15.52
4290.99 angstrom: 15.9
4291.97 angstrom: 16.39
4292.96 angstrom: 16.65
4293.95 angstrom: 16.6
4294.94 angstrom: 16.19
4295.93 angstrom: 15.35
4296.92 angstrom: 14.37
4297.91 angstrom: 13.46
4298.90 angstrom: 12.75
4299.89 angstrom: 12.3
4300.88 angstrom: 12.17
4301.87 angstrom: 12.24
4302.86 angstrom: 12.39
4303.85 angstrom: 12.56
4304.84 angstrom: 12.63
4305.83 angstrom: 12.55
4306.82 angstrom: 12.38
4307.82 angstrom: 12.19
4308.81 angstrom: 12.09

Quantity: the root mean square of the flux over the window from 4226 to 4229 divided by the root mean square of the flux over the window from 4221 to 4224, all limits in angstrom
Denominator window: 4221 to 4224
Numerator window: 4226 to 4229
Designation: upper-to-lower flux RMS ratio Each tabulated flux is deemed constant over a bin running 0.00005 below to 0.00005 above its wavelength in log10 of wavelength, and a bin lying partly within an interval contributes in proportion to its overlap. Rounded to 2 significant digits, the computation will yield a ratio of 0.80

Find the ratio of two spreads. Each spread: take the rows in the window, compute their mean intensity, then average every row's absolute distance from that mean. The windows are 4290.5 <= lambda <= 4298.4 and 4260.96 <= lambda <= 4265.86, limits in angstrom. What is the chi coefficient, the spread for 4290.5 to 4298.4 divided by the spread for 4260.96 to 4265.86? 1.8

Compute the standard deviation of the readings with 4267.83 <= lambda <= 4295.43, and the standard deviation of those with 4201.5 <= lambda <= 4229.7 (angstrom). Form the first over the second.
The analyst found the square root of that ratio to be 0.79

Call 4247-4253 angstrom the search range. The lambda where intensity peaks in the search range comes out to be 4247.73 angstrom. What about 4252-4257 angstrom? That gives 4256.54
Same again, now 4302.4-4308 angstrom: 4304.84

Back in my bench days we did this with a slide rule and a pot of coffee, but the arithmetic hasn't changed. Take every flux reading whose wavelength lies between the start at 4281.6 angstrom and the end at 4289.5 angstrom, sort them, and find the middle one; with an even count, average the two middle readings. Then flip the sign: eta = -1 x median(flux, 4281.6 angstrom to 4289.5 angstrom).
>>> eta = -16.1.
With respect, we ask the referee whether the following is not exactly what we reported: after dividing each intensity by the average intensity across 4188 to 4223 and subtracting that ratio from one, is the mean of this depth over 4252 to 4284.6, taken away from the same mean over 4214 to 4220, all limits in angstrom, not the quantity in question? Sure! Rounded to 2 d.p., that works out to -0.08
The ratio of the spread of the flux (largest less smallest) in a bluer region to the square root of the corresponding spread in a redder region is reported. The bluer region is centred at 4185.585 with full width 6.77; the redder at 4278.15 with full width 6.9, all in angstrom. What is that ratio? 0.78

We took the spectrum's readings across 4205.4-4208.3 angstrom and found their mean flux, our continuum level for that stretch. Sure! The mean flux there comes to 19.4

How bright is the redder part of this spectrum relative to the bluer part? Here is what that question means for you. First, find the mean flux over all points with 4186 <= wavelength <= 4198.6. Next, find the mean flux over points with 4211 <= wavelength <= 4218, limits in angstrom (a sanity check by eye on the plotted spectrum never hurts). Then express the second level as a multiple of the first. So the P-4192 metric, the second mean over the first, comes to 1.06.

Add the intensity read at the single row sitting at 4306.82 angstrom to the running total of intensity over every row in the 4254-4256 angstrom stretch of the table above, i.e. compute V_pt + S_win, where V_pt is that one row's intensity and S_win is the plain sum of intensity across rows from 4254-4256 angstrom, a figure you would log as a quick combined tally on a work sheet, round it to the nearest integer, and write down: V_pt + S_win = 45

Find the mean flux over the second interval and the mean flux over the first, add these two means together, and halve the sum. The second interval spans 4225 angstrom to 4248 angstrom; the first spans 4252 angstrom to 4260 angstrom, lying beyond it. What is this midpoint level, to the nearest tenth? 16.7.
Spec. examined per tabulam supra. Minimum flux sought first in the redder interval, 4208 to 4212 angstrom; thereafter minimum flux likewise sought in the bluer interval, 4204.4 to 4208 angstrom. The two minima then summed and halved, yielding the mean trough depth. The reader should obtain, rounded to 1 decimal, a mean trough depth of 18.9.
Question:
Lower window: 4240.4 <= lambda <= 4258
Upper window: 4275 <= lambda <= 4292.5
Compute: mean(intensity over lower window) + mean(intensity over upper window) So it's 33.9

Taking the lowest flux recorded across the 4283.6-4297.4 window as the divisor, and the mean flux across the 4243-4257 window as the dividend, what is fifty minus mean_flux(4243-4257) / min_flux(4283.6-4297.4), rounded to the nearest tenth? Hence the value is 48.8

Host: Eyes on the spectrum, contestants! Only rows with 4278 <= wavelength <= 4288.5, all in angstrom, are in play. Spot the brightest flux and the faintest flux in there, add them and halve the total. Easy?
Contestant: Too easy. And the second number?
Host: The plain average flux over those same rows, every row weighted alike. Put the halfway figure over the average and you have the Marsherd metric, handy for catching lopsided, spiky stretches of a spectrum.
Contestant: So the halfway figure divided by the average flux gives 0.99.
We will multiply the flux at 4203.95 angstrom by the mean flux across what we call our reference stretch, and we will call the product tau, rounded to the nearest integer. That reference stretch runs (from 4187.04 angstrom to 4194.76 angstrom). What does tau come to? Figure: 324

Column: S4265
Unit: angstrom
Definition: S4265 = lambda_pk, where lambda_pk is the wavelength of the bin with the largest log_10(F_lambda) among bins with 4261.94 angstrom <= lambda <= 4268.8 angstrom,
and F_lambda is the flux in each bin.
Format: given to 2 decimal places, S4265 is 4264.39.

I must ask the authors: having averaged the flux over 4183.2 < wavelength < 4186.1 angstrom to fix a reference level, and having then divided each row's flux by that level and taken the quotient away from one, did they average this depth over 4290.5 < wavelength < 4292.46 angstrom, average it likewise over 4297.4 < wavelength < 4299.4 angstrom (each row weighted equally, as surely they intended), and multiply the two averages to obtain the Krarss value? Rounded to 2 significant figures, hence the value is 0.026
